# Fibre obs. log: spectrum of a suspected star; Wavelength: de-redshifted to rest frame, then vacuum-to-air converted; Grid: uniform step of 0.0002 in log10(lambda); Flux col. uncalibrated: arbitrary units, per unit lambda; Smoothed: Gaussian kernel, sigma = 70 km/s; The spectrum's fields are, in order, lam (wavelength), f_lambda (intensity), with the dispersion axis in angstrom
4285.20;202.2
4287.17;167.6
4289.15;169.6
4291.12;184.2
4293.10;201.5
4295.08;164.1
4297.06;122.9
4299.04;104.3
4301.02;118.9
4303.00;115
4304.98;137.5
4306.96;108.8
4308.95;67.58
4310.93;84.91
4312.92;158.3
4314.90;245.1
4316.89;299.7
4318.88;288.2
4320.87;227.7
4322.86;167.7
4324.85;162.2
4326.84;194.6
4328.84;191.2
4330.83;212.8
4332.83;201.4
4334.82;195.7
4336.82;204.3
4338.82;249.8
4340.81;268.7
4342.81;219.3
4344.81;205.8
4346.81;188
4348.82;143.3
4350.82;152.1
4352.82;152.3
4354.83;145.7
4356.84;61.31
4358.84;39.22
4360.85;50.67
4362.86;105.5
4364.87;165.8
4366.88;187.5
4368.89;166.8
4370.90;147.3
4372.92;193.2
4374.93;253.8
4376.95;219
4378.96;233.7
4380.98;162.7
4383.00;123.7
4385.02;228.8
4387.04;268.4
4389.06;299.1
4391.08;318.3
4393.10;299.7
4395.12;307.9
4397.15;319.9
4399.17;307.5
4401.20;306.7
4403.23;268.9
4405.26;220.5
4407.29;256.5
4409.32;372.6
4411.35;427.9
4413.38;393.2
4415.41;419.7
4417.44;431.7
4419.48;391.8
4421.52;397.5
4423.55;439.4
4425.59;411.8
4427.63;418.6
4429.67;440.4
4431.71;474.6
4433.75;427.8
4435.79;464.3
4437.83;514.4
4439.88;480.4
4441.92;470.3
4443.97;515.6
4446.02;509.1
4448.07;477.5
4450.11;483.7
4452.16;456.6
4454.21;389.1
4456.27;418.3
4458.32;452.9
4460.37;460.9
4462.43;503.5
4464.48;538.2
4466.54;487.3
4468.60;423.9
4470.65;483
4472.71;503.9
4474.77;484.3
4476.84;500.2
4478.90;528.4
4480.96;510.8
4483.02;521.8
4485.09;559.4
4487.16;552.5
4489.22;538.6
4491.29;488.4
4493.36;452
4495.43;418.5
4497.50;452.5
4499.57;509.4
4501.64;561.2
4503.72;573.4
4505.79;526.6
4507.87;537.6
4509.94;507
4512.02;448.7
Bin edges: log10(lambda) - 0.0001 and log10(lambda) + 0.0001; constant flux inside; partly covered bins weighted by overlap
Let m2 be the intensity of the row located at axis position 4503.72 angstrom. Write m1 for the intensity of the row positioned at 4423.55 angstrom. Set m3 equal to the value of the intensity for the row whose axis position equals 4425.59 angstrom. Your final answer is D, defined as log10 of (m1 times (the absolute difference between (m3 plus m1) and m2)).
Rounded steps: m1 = 439.4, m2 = 573.4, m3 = 411.8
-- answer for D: 5.1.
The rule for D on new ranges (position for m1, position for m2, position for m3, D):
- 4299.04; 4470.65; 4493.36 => 3.9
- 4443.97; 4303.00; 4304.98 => 5.4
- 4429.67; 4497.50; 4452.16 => 5.3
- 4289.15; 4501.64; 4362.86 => 4.7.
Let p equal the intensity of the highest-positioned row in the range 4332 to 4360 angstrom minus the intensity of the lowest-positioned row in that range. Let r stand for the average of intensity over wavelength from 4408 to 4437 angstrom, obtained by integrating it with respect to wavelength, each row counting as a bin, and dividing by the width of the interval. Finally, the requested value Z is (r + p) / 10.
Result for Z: 26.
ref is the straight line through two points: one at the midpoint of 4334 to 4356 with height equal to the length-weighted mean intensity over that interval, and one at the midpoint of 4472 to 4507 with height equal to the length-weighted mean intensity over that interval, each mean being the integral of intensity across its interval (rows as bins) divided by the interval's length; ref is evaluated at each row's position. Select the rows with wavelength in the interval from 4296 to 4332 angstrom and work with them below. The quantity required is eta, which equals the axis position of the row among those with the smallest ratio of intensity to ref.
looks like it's 4308.95 angstrom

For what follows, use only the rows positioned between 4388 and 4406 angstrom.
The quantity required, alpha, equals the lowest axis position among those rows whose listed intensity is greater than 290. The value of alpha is 4389.06 angstrom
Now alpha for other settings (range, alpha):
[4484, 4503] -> 4485.09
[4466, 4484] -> 4466.54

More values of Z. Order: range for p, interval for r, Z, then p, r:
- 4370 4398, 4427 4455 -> 64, 173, 467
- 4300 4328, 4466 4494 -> 58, 76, 503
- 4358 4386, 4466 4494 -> 69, 190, 503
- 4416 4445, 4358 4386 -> 25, 84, 163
